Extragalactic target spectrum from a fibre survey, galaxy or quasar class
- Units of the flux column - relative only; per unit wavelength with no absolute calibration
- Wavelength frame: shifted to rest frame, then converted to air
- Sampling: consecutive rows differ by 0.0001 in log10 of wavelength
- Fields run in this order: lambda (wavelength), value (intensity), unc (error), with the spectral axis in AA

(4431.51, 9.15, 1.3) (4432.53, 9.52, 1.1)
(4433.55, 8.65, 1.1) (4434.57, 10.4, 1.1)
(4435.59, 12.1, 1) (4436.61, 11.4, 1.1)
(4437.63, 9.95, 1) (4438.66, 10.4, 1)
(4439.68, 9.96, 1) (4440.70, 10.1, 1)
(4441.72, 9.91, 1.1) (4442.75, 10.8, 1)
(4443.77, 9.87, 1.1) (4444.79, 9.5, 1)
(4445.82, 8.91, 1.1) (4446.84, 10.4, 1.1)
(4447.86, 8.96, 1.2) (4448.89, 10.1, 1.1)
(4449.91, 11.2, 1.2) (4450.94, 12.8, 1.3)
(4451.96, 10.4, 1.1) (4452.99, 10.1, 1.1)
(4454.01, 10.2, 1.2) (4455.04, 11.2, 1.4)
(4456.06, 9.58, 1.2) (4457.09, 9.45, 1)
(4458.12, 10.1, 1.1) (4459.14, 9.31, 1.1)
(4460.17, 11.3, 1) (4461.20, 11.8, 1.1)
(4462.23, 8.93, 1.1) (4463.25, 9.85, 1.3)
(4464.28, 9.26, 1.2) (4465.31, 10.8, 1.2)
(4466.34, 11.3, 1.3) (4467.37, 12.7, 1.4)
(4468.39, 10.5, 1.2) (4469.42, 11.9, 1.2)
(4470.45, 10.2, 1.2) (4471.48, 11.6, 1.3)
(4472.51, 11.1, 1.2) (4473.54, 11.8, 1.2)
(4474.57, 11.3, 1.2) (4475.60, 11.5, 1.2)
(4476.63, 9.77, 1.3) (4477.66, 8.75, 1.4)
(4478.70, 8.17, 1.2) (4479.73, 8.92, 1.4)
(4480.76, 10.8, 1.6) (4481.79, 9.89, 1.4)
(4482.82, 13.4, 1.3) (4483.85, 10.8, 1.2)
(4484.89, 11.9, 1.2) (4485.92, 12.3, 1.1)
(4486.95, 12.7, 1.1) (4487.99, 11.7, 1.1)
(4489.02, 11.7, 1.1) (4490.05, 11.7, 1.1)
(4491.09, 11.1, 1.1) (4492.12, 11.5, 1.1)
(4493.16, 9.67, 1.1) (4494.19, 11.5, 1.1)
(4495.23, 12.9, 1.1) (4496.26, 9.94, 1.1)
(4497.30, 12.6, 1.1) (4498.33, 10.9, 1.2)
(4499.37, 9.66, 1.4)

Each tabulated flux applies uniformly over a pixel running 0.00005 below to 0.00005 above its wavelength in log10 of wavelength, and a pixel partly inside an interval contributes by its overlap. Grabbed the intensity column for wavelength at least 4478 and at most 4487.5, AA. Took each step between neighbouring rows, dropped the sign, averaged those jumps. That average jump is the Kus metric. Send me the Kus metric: 1.44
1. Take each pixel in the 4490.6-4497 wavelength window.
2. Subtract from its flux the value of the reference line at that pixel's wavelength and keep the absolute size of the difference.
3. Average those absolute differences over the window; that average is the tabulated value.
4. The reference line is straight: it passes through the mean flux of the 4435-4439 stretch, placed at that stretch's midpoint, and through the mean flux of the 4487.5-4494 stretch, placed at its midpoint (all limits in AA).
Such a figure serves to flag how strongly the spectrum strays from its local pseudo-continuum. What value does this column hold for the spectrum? 0.9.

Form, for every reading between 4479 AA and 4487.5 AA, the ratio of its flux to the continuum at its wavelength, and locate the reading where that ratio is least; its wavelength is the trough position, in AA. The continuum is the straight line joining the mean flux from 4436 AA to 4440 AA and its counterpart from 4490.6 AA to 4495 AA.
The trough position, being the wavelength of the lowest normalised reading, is 4479.73 AA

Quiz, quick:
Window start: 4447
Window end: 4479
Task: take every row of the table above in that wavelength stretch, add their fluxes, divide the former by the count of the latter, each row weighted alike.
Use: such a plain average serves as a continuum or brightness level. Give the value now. 10.5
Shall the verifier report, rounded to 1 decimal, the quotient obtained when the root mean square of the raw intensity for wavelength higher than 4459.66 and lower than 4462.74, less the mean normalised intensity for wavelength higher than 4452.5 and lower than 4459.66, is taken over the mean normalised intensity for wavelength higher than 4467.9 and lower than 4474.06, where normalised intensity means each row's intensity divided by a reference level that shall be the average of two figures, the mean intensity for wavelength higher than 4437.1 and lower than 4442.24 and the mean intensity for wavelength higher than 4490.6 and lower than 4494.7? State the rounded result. 9.2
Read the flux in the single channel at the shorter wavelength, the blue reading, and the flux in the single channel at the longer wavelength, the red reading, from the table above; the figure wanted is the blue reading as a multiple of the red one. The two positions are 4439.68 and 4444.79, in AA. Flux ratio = 1.05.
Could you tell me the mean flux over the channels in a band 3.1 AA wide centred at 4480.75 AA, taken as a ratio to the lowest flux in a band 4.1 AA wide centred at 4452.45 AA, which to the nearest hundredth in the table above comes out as 0.98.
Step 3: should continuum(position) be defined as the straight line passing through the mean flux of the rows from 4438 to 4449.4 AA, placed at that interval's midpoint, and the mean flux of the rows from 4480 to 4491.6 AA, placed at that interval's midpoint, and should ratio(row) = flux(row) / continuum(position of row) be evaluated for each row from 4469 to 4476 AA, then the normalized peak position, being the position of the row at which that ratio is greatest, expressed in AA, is 4469.42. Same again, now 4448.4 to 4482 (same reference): 4450.94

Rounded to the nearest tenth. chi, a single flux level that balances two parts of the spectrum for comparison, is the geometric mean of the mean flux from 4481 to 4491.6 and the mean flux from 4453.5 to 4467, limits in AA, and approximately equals 11.0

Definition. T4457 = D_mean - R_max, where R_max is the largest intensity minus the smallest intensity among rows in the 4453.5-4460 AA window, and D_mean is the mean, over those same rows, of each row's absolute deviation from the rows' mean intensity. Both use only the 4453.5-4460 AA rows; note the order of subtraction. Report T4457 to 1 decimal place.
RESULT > -1.4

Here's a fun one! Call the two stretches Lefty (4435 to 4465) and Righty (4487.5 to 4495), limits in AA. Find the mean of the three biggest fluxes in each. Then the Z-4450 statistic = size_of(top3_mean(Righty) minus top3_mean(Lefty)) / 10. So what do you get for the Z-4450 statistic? 0.0533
